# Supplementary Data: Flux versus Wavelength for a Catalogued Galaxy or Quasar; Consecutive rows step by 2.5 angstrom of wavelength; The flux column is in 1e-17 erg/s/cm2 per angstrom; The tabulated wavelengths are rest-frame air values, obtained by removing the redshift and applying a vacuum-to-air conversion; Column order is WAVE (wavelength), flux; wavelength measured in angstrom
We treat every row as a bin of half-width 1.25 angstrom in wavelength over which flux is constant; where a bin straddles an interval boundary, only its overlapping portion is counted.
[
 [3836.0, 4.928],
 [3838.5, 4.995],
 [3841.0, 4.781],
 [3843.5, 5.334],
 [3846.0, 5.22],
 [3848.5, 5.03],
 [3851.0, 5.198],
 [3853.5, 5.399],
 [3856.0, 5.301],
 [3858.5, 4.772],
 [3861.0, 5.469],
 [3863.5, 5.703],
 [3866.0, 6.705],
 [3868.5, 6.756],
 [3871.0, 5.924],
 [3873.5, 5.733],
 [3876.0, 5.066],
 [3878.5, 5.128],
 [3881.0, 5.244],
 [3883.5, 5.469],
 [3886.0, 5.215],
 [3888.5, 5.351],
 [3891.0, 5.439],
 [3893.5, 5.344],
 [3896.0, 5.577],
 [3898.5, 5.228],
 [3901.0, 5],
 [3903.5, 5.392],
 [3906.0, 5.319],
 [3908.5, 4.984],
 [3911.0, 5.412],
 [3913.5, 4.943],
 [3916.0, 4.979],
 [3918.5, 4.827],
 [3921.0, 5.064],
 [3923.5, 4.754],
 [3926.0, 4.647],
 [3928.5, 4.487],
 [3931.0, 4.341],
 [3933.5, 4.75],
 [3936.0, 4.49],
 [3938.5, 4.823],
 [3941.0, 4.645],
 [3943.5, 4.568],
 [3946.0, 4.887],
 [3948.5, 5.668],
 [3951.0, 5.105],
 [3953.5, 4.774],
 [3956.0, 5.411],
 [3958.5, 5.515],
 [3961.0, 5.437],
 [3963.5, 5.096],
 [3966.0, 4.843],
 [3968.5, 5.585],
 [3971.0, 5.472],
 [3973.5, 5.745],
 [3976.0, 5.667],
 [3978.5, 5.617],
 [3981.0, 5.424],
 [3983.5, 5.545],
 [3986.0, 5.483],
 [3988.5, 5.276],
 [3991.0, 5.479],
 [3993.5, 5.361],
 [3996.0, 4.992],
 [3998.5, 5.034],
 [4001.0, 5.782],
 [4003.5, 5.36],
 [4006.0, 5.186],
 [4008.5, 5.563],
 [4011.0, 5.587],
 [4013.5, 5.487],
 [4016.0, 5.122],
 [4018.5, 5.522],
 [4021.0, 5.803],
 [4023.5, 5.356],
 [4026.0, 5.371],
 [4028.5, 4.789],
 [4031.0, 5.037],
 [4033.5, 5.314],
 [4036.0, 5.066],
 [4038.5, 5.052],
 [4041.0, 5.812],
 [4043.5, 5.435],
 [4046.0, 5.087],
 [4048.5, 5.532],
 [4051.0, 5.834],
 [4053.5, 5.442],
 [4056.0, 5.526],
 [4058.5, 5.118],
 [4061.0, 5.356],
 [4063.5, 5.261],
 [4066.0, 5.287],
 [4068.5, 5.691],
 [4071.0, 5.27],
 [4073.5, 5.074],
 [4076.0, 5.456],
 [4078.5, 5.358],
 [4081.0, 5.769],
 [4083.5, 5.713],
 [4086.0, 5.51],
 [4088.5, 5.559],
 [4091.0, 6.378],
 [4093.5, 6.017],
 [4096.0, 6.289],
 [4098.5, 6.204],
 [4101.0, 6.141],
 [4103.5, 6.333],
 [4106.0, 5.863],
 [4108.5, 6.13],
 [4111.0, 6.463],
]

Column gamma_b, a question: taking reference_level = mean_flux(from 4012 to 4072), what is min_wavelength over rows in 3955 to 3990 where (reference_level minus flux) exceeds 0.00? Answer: 3963.5 angstrom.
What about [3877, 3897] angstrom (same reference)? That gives 3878.5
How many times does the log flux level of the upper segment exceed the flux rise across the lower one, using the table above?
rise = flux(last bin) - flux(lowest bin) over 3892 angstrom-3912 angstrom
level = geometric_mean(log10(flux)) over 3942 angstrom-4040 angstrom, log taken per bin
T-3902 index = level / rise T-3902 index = 10.7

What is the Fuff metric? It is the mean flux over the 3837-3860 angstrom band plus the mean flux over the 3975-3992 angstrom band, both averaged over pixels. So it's 10.61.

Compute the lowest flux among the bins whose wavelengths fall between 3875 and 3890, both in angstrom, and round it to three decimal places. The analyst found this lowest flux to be 5.066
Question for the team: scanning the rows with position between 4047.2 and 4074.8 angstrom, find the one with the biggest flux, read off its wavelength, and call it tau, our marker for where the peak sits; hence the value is 4051.0 angstrom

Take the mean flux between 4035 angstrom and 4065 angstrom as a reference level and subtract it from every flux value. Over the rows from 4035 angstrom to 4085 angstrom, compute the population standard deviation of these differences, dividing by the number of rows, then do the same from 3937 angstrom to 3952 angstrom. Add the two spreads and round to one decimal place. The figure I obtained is 0.6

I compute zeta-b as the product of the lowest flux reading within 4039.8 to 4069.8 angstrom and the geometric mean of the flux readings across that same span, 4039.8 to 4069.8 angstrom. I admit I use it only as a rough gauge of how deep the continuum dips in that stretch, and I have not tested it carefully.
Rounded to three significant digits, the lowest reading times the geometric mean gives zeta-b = 27.7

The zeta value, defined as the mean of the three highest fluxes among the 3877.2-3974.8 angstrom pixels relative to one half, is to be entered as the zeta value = 11.33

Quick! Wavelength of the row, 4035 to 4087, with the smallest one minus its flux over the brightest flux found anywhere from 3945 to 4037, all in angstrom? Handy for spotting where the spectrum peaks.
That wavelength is 4051.0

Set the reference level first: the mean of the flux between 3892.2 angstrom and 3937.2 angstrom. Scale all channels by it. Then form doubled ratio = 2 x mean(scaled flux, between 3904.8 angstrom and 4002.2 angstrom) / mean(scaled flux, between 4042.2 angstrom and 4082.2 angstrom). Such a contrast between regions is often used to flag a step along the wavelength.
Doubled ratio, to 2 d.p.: 1.90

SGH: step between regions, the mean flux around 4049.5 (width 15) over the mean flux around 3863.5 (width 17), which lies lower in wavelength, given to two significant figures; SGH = 0.94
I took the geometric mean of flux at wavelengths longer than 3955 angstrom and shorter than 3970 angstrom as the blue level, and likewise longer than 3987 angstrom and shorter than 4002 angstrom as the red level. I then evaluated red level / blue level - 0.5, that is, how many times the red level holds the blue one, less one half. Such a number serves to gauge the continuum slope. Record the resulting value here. 0.50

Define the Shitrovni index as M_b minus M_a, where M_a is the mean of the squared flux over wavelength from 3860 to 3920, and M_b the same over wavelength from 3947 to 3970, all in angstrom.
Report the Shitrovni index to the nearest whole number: -2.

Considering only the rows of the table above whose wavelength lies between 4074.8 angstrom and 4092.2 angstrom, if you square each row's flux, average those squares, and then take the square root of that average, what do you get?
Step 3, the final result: 5.69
